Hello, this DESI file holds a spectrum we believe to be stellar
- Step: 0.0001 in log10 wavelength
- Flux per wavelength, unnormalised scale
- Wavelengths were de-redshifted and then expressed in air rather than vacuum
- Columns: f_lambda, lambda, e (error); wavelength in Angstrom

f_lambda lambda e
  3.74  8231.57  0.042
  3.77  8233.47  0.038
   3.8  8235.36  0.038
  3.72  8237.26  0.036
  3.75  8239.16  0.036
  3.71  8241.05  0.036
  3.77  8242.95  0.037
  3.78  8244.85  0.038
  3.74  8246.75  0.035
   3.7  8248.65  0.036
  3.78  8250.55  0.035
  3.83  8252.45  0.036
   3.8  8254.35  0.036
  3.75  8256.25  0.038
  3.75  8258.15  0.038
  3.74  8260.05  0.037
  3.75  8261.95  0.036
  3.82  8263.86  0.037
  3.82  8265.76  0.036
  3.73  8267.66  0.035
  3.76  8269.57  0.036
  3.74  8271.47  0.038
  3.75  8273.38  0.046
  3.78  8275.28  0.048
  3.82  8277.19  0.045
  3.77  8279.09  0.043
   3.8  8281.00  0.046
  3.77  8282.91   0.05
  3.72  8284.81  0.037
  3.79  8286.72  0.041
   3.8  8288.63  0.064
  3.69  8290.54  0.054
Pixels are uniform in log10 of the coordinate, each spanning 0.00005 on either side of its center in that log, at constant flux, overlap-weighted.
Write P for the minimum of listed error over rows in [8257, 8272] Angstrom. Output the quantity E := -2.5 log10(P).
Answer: 3.64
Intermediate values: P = 0.0350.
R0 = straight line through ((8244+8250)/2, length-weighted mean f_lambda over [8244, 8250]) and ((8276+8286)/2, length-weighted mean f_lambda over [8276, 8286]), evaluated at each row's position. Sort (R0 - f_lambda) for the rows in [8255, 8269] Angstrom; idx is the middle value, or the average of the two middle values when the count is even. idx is 0.002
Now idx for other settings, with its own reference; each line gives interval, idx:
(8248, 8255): -0.044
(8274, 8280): -0.009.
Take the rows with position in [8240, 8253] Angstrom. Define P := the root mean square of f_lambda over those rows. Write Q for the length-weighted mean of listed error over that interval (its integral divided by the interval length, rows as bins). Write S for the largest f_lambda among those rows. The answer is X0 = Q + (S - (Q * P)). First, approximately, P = 3.76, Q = 0.0361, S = 3.83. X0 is 3.73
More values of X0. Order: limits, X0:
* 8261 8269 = 3.72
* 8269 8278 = 3.70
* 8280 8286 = 3.68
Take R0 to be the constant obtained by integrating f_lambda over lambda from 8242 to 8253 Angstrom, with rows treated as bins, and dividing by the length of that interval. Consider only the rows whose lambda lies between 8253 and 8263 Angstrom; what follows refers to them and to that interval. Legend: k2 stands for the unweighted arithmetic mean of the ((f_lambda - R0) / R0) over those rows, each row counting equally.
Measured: -0.0012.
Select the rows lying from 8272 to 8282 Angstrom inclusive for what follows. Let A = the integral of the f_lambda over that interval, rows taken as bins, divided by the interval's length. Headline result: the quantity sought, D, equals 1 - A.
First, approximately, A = 3.78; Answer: -2.78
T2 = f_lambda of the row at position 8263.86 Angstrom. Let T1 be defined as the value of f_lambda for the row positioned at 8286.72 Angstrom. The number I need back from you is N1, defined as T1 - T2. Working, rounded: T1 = 3.79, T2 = 3.82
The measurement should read -0.030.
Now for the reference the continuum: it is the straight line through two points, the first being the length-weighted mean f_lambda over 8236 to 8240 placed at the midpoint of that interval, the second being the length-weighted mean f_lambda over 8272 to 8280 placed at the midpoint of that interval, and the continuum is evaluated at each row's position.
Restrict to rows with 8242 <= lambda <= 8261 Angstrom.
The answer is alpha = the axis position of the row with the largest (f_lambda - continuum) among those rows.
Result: 8252.45 Angstrom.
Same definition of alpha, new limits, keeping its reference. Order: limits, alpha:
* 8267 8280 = 8277.19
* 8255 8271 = 8263.86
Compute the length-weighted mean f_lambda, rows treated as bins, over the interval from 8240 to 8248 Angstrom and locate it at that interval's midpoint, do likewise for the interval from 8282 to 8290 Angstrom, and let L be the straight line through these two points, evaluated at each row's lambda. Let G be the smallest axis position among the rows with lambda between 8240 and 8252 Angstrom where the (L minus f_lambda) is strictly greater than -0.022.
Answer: 8241.05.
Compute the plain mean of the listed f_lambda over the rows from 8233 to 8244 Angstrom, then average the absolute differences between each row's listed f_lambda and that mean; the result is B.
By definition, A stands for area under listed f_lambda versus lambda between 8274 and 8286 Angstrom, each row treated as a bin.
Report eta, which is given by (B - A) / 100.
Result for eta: -0.453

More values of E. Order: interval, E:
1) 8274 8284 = 3.42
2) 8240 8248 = 3.64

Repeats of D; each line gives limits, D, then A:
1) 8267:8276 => -2.75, 3.75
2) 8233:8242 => -2.75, 3.75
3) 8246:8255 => -2.77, 3.77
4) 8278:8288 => -2.77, 3.77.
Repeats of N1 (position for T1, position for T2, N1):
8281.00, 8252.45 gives -0.030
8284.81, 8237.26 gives 0.000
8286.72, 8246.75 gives 0.050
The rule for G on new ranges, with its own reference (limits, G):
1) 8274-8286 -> 8275.28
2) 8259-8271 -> 8260.05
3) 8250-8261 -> 8256.25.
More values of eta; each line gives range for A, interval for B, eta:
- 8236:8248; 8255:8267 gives -0.449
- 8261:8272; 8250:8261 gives -0.414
